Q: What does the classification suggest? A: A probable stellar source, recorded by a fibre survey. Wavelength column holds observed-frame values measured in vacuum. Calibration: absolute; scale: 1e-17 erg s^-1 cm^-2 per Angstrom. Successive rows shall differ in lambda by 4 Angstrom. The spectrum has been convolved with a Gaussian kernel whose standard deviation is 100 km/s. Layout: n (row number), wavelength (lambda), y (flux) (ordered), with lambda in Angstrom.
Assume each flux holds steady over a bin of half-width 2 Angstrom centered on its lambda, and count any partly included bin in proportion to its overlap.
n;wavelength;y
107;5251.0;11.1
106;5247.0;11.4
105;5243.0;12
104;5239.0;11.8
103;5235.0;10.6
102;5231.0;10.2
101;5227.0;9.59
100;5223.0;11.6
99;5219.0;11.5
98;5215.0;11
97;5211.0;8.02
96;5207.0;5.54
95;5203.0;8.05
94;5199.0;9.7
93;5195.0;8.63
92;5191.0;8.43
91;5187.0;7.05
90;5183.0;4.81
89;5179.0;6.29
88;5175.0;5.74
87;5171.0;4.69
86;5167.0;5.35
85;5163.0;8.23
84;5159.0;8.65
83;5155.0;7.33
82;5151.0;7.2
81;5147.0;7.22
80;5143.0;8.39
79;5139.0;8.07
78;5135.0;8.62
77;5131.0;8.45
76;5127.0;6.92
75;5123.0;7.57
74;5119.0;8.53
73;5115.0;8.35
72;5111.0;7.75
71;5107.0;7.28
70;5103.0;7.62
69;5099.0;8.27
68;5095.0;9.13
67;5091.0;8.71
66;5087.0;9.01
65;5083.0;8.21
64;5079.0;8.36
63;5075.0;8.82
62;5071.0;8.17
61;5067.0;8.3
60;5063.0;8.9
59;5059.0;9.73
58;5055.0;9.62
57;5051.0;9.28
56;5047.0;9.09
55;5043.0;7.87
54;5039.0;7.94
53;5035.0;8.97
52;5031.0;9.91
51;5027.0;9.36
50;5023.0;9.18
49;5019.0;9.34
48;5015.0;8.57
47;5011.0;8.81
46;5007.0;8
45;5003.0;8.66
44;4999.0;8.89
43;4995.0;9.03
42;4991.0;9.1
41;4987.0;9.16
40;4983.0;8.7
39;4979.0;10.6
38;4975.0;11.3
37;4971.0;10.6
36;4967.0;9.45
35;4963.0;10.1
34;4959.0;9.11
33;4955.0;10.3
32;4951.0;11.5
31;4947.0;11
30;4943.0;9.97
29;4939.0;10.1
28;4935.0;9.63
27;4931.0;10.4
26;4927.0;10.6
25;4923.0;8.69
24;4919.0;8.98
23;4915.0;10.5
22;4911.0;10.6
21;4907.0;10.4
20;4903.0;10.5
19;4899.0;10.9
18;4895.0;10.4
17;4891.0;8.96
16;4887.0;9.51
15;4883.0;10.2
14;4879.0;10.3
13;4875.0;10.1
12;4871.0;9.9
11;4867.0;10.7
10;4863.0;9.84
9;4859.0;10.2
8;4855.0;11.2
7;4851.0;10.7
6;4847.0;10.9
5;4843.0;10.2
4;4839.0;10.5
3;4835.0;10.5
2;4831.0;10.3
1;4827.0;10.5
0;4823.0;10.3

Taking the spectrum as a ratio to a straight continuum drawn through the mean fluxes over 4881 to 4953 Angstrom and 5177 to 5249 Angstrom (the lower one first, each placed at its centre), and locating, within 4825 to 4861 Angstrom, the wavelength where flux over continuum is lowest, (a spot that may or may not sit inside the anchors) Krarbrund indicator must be 4843.0 Angstrom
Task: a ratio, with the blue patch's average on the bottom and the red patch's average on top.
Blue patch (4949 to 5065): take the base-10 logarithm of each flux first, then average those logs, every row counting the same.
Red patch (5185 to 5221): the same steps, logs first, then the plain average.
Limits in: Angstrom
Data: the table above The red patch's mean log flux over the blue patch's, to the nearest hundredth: 0.96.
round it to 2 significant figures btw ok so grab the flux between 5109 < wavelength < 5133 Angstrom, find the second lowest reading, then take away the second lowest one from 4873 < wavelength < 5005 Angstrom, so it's -1.1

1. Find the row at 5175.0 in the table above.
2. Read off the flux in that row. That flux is 5.74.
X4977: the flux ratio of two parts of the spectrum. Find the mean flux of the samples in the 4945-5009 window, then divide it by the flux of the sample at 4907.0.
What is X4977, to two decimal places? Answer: 0.93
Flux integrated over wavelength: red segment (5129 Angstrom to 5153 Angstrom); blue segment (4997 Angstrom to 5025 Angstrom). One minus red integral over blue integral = 0.22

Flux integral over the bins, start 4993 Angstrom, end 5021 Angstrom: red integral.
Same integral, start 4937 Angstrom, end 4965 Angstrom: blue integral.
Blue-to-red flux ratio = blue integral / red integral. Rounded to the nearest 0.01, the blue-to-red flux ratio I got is 1.18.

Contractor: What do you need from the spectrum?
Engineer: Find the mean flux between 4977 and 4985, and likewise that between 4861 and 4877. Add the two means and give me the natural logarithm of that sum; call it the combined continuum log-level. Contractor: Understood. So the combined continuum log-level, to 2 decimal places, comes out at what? 2.98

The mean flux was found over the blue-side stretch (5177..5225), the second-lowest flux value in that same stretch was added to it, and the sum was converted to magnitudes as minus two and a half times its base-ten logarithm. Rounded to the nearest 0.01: -2.86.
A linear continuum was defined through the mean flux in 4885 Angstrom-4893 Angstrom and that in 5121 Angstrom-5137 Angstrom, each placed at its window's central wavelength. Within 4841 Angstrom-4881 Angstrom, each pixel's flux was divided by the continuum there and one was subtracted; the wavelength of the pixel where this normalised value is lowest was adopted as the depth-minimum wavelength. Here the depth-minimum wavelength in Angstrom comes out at 4863.0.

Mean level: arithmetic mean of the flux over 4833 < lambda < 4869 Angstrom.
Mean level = 10.5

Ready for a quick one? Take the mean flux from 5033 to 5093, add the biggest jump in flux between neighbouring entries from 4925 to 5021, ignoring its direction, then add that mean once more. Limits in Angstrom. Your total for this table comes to 19.4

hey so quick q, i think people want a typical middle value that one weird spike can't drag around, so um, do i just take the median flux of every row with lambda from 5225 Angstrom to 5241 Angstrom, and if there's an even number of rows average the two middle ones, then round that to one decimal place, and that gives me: 10.4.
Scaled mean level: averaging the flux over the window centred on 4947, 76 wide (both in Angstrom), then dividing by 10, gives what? 1.01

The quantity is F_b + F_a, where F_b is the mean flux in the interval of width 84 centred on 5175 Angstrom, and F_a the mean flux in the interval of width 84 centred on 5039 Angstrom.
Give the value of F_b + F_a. 16.3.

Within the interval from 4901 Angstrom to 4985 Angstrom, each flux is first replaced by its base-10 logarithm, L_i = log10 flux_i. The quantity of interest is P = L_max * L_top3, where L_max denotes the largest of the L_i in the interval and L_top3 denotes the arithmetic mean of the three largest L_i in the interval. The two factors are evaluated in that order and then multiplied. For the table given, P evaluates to 1.12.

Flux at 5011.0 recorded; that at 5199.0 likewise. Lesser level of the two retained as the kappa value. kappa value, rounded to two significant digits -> 8.8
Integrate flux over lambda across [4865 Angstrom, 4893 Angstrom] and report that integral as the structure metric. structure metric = 279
